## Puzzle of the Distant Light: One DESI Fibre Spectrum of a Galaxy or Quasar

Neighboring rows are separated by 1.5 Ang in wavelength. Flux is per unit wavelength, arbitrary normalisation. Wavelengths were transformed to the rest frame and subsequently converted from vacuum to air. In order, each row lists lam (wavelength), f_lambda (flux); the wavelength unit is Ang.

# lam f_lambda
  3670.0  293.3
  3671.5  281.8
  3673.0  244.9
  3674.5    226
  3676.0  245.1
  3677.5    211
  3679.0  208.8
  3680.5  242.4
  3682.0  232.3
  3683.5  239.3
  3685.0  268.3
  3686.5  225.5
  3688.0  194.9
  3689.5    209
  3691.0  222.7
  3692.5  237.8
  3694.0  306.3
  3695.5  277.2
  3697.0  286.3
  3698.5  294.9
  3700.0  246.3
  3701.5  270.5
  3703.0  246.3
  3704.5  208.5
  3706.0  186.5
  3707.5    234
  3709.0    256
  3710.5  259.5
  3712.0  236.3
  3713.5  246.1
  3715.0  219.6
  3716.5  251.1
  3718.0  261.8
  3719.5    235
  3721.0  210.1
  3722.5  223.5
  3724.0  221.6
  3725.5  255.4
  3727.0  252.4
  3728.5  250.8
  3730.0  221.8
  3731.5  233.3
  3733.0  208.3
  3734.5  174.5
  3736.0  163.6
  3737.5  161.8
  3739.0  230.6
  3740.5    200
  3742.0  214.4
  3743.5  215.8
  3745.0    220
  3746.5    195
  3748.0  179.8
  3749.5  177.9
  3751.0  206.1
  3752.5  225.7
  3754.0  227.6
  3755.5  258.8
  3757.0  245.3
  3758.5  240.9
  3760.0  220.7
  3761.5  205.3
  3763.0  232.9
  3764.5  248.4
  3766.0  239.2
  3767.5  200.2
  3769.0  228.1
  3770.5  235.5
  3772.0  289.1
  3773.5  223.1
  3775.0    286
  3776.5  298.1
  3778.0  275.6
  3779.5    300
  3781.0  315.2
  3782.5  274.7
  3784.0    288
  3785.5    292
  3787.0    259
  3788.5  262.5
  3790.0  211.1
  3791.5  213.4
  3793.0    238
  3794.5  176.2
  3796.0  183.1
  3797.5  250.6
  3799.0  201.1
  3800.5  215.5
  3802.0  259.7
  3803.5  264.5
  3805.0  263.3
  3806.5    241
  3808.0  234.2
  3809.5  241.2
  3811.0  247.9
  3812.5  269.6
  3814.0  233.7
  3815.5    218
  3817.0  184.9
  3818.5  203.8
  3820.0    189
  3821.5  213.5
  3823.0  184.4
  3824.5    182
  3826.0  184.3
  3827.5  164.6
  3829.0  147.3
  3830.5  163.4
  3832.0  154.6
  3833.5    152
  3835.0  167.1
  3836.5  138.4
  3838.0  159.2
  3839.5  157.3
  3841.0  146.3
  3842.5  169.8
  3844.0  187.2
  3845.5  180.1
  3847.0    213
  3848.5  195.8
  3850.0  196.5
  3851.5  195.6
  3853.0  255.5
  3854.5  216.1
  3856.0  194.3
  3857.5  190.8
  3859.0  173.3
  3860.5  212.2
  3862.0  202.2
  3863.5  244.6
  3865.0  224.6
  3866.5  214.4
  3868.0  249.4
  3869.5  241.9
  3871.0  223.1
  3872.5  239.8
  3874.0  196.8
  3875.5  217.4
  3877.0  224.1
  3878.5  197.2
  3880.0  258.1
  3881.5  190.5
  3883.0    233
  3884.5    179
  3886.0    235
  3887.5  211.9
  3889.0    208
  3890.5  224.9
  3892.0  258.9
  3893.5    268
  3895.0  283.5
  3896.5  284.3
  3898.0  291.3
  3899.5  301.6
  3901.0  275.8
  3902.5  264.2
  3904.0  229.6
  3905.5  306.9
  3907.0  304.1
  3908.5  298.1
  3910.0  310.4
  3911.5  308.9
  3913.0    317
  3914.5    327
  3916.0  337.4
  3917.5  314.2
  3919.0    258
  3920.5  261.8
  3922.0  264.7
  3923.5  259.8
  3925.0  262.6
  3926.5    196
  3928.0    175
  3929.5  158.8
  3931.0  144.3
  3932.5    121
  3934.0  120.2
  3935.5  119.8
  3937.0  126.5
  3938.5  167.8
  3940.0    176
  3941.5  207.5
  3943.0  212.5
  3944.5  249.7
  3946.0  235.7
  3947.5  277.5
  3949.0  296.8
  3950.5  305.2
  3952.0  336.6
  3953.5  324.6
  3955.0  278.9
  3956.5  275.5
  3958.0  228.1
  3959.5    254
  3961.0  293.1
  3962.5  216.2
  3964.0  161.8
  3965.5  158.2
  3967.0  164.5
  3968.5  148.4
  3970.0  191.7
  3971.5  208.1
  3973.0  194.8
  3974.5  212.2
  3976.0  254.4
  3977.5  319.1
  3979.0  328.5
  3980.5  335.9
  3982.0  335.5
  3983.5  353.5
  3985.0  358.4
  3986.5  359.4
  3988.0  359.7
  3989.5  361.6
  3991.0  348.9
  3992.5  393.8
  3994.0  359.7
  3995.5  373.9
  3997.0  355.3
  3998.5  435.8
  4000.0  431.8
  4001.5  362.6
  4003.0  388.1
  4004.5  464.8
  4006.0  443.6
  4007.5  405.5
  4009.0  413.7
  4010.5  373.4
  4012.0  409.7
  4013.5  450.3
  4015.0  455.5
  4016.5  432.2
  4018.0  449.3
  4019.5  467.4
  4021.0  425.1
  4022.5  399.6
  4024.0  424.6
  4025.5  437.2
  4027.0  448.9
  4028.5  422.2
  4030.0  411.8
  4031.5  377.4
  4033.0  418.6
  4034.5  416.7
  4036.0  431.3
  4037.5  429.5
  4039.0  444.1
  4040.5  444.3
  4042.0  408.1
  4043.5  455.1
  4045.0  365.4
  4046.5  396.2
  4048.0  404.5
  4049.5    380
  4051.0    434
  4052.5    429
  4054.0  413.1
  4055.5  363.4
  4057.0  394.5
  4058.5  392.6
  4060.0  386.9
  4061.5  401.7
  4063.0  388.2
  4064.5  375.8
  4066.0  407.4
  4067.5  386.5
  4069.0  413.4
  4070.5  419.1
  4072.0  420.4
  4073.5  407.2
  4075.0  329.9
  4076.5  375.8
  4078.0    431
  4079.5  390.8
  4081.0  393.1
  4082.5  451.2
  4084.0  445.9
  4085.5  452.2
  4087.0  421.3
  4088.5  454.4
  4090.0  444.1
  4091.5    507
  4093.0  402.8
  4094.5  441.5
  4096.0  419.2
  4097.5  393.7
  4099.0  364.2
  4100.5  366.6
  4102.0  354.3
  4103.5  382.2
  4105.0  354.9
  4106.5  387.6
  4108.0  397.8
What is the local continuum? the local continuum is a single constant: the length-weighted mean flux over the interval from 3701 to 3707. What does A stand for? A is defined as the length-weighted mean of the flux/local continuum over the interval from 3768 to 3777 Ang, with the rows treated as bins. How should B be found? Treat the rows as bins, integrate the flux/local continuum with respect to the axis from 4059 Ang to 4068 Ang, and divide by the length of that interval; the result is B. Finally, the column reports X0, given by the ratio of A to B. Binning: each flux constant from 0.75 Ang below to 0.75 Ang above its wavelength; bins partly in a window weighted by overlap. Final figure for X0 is 0.7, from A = 1.14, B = 1.73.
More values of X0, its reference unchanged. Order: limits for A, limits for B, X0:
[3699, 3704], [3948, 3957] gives 0.8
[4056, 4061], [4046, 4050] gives 1.0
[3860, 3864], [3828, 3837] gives 1.4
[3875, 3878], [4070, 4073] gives 0.5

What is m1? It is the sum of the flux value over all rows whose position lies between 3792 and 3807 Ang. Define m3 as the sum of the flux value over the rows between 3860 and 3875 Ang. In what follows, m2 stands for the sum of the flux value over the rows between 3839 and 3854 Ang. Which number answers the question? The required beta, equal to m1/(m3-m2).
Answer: 7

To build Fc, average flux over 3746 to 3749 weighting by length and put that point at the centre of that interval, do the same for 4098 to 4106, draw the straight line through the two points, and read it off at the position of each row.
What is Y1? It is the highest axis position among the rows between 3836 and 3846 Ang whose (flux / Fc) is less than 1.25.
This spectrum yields 3845.5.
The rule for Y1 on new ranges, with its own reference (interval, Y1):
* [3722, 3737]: 3736.0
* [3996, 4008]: 4003.0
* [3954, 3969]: 3968.5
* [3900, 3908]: 3907.0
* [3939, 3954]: 3953.5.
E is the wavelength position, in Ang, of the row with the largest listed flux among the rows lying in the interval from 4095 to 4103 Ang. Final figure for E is 4096.0 Ang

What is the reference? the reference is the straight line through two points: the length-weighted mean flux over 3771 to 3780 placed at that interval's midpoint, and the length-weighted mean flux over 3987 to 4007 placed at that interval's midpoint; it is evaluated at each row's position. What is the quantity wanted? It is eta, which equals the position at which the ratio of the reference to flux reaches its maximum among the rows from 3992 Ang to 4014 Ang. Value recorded 3997.0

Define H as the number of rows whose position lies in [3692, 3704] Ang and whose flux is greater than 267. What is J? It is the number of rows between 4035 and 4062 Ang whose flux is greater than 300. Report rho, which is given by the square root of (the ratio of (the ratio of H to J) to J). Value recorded 0.12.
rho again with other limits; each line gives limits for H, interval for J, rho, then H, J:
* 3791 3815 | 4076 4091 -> 0.10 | 1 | 10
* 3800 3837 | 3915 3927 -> 0.50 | 1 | 2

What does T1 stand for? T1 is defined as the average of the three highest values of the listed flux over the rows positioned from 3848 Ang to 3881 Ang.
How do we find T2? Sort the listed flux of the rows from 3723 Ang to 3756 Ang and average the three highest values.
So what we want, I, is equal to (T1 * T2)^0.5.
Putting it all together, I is 255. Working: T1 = 254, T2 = 256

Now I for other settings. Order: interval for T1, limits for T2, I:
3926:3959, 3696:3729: 302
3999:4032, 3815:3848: 315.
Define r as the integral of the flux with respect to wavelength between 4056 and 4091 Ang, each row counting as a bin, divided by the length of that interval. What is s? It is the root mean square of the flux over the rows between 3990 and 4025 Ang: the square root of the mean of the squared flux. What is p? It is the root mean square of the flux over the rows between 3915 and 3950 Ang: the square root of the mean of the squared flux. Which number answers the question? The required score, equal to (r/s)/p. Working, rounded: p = 224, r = 408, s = 413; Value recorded 0.0044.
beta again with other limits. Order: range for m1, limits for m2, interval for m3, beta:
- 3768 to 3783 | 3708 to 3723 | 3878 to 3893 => -13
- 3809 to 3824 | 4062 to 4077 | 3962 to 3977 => -1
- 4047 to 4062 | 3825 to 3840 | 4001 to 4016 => 2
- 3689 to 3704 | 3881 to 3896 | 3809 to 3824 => -24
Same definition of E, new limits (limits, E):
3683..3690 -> 3685.0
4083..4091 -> 4088.5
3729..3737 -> 3731.5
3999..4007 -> 4004.5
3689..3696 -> 3694.0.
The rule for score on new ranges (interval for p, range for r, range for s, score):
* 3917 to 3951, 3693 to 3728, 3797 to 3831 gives 0.0051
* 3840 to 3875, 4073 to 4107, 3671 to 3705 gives 0.0079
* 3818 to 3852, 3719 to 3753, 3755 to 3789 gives 0.0046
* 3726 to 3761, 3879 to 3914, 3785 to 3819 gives 0.0052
